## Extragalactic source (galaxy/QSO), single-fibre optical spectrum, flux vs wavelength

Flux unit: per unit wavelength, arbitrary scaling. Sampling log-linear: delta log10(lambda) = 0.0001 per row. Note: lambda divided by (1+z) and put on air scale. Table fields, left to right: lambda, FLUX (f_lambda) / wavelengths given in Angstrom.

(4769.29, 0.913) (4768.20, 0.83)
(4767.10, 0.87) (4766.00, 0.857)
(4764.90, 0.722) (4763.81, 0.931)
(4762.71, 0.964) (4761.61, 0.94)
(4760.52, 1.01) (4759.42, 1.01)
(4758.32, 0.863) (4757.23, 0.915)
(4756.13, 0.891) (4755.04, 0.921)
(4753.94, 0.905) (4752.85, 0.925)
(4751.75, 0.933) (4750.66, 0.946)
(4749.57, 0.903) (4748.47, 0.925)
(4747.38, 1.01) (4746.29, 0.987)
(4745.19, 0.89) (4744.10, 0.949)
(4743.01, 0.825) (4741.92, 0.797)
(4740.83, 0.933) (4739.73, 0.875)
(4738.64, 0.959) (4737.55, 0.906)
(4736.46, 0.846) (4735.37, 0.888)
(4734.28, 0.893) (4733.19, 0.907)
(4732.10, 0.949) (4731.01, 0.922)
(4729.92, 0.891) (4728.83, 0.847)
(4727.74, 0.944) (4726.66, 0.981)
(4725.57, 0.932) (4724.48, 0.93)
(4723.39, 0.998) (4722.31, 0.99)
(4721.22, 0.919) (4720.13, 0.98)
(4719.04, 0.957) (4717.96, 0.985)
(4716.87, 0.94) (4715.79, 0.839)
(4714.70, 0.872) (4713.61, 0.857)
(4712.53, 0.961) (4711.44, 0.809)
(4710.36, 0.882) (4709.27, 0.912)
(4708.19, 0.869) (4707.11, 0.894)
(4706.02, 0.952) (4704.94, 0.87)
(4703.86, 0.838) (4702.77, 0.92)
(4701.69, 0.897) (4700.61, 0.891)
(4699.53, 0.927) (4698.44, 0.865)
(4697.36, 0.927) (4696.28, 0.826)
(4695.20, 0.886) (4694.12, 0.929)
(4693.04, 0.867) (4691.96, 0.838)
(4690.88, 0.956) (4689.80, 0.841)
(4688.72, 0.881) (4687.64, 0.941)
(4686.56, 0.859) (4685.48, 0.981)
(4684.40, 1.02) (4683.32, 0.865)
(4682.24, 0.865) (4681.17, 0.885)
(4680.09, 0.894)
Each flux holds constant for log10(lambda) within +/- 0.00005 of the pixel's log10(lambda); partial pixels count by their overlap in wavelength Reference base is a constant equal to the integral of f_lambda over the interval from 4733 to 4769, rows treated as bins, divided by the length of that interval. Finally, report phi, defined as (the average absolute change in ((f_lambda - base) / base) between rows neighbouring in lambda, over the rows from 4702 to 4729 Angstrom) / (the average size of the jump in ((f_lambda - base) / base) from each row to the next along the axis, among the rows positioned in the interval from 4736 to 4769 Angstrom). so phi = 0.93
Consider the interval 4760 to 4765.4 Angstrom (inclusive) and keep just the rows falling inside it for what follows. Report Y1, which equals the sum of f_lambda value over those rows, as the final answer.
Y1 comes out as 4.57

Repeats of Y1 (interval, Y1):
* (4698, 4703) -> 4.50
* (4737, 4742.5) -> 4.47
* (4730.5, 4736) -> 4.56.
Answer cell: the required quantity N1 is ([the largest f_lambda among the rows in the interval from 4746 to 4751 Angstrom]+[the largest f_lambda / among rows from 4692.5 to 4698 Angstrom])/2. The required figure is 0.97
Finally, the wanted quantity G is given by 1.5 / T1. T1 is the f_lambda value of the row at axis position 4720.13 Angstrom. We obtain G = 1.53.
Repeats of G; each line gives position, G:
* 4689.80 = 1.78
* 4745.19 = 1.69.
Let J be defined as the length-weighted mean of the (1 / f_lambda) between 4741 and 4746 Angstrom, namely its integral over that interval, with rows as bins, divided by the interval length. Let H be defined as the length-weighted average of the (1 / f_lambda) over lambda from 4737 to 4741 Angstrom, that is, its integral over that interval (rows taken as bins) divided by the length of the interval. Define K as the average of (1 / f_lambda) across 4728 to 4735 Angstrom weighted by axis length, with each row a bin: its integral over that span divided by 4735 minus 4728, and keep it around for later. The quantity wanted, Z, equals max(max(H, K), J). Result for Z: 1.15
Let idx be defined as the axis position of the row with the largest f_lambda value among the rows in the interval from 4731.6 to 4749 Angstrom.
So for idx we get 4747.38 Angstrom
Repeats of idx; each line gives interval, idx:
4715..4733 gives 4723.39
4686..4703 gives 4690.88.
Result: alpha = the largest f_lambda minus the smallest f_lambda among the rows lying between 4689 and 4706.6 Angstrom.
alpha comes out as 0.130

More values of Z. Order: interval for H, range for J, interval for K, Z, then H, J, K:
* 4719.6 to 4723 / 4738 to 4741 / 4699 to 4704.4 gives 1.12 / 1.04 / 1.09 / 1.12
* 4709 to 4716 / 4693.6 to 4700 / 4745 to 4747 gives 1.14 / 1.14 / 1.12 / 1.05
